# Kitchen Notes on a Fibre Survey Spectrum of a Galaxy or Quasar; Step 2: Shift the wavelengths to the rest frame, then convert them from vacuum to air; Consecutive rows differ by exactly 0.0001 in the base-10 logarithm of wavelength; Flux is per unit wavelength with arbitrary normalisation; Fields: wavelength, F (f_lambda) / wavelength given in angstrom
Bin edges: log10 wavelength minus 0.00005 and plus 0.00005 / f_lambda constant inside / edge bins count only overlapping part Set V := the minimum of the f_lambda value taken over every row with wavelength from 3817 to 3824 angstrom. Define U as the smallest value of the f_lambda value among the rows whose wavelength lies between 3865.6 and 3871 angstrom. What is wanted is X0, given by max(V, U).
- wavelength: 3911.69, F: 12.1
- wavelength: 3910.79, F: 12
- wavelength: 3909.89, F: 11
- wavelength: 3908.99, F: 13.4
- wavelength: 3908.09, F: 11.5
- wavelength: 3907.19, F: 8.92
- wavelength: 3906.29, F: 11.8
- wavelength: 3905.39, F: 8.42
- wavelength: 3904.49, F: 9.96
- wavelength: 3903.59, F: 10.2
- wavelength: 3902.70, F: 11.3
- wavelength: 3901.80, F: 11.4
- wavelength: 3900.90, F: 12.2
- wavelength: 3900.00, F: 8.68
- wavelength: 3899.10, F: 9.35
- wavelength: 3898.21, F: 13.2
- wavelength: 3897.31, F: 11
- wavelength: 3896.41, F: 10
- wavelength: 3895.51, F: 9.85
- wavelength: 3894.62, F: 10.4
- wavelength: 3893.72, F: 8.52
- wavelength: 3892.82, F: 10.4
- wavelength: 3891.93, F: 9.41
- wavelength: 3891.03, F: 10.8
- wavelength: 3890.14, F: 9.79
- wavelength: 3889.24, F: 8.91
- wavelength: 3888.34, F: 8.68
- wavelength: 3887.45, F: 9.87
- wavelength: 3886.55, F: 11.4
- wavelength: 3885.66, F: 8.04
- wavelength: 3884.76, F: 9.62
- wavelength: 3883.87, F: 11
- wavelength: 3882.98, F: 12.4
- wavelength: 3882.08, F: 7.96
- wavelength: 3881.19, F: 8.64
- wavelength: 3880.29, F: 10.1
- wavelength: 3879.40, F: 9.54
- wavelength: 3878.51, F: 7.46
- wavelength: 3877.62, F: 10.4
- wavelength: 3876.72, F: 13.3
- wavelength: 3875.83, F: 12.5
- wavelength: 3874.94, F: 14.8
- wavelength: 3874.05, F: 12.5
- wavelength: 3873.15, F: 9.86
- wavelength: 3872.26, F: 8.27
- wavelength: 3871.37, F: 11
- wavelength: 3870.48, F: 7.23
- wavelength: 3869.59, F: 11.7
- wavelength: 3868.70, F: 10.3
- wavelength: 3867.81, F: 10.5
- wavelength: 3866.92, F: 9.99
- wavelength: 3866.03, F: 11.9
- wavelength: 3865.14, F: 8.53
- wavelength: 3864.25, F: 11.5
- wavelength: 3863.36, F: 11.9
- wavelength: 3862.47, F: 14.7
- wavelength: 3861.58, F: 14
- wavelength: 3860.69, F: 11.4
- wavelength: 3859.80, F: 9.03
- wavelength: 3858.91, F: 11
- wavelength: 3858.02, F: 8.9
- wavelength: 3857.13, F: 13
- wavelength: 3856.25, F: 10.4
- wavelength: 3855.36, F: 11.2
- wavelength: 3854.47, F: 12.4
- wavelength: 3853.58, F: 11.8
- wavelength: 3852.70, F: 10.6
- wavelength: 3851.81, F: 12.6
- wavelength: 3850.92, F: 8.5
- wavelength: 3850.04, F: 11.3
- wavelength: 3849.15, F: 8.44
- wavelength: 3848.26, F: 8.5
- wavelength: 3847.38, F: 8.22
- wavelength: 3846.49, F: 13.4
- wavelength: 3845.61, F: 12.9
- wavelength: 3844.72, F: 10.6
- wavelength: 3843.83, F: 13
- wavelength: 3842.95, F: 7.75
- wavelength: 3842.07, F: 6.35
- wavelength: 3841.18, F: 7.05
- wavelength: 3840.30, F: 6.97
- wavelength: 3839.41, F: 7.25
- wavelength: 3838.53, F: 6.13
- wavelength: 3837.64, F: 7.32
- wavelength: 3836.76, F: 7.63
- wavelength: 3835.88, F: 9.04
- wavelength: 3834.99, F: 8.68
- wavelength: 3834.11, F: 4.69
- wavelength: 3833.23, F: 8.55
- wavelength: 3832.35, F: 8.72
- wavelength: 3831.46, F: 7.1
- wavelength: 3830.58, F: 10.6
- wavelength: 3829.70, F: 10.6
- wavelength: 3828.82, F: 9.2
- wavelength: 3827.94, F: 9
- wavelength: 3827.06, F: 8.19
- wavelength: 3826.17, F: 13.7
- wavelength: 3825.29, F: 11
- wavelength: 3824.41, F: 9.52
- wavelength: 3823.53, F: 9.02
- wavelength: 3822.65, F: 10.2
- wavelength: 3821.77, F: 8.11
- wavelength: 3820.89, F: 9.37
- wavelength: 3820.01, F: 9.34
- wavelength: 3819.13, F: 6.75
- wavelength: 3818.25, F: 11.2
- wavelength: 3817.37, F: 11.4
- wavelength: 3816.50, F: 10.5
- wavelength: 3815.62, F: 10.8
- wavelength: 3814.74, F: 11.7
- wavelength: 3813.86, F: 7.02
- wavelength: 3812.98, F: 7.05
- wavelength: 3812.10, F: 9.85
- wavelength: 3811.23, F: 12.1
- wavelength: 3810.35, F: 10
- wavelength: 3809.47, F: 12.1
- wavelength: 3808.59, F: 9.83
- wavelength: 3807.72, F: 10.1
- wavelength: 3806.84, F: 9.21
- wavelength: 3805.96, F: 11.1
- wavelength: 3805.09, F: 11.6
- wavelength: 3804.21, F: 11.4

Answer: 7.2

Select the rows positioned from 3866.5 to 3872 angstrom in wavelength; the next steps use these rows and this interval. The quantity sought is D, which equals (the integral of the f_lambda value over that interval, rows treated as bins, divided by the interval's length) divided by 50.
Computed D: 0.201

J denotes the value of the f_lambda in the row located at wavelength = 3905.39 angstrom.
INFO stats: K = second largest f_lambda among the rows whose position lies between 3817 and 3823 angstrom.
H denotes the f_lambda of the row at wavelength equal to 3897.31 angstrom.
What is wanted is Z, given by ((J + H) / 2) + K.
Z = 20.9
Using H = 11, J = 8.42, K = 11.2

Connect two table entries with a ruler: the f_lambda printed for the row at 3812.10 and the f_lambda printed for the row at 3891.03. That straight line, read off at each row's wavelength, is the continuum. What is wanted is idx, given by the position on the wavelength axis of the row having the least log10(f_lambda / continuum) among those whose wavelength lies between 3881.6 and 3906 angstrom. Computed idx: 3882.08 angstrom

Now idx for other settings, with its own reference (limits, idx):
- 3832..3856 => 3834.11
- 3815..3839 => 3834.11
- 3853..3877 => 3870.48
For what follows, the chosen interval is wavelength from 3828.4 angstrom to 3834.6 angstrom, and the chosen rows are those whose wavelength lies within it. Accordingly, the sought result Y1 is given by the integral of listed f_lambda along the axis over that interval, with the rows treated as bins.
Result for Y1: 52.7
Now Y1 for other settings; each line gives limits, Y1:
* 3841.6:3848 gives 65.7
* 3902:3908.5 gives 67.2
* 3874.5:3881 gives 71.9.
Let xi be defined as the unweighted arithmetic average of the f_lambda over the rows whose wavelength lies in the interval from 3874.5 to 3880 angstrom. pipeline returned 11.3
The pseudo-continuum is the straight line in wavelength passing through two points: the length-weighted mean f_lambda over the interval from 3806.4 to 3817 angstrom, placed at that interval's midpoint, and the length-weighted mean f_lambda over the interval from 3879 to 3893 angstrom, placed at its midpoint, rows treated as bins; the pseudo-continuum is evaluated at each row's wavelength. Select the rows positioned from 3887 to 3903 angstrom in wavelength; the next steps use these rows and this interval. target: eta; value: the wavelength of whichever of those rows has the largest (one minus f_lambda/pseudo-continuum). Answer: 3893.72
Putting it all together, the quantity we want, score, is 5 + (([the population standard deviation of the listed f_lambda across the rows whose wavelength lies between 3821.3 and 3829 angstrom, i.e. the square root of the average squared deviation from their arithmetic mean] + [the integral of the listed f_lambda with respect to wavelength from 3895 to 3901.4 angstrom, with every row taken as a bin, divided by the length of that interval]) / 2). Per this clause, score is 11.1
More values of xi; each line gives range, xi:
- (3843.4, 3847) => 12.5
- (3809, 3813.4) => 10.2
